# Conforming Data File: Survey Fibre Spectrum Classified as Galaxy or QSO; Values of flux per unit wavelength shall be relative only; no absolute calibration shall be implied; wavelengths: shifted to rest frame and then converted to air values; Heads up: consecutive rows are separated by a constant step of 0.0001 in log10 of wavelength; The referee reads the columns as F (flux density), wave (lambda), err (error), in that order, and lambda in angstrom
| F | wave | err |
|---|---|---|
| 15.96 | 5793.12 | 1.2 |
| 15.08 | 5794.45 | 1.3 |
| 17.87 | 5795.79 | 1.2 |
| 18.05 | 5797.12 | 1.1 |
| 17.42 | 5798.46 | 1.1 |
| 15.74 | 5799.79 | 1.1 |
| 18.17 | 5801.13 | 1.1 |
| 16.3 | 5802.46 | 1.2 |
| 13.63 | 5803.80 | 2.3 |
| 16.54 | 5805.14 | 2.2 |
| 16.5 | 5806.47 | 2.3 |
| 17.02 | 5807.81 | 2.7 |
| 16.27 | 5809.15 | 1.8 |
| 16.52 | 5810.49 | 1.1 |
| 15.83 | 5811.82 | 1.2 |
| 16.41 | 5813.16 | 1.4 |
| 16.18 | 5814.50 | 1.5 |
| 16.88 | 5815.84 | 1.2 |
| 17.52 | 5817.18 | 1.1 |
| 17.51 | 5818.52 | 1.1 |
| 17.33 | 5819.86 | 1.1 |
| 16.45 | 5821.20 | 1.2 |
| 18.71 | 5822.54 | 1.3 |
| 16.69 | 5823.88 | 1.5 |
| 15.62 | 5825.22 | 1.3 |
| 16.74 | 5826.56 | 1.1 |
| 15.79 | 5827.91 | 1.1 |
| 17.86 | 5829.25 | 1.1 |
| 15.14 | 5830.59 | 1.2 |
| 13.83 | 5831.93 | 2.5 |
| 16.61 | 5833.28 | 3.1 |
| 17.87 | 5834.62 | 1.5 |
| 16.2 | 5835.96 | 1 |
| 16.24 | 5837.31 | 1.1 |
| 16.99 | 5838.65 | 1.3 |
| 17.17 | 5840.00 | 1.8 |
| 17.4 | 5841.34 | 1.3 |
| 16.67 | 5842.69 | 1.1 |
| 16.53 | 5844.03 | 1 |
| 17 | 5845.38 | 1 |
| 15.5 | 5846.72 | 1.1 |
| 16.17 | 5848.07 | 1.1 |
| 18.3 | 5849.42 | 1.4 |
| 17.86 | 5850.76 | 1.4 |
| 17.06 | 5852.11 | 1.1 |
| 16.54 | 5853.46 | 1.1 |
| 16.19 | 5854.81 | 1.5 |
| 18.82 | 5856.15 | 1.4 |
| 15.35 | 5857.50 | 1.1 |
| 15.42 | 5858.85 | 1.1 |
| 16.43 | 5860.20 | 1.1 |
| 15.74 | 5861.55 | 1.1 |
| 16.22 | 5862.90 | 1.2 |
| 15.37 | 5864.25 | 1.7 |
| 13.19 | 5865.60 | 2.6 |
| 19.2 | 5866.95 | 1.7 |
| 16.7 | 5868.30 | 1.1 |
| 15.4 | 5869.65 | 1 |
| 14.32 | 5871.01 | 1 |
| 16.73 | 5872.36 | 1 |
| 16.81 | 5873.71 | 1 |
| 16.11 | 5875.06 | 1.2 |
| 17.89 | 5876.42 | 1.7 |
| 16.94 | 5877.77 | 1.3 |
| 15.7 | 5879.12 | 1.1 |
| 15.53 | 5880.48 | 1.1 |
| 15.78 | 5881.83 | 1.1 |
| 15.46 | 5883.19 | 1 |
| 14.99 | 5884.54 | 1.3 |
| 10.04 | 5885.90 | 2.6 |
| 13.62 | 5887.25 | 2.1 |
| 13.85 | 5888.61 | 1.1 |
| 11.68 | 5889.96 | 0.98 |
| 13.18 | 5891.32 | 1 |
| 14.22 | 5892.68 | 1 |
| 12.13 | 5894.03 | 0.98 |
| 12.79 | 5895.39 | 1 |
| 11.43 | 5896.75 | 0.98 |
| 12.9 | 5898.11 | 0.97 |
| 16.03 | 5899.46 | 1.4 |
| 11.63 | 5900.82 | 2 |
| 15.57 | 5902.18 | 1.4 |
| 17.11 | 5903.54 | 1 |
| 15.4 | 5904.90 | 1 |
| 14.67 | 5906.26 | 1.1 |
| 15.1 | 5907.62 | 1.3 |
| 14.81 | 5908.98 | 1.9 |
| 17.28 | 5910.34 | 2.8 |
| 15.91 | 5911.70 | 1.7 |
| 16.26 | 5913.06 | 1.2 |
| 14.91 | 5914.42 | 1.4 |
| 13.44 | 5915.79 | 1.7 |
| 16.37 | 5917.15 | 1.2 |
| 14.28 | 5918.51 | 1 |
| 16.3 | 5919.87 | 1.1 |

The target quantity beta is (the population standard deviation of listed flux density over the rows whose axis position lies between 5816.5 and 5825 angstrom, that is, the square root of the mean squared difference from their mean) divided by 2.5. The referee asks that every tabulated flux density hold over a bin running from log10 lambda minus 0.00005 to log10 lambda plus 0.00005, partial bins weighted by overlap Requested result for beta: 0.29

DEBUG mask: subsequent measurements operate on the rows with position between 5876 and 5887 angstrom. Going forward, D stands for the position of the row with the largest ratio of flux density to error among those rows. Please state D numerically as 5883.19 angstrom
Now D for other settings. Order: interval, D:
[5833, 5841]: 5835.96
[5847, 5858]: 5852.11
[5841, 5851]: 5845.38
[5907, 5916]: 5913.06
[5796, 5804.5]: 5801.13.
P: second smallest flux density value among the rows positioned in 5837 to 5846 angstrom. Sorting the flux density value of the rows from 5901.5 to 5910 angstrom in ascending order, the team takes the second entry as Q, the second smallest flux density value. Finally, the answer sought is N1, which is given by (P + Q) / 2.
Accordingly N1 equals 15.7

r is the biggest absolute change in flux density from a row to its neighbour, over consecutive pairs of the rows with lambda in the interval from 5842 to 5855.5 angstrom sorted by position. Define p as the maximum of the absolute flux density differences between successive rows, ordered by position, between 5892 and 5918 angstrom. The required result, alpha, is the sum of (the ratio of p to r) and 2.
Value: 4.1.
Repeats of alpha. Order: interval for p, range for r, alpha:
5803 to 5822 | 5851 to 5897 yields 2.5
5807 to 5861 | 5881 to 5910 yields 2.7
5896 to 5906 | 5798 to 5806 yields 3.5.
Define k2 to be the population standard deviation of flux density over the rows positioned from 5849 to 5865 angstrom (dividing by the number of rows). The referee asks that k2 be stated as 1.1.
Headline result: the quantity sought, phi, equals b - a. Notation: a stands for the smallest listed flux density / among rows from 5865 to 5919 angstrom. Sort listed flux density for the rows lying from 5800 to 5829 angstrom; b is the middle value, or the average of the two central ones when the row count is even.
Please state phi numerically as 6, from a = 10.04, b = 16.5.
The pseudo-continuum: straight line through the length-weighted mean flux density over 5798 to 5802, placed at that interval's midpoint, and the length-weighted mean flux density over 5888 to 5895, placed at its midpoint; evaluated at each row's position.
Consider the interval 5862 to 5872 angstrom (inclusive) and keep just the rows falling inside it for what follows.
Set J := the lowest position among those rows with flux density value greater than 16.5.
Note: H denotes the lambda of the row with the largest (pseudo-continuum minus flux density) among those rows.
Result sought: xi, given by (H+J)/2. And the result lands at 5866.3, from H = 5865.60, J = 5866.95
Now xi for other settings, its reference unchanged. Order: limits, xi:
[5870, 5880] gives 5871.7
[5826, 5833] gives 5829.2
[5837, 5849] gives 5842.7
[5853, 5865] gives 5855.5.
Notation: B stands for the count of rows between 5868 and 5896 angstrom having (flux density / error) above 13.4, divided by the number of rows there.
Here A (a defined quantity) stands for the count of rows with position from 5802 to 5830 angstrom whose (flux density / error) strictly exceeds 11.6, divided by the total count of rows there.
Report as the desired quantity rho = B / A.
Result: 0.79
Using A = 0.67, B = 0.52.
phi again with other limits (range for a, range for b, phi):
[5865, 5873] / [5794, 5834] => 3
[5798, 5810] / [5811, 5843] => 3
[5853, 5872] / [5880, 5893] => 1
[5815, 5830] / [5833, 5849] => 1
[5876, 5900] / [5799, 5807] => 6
